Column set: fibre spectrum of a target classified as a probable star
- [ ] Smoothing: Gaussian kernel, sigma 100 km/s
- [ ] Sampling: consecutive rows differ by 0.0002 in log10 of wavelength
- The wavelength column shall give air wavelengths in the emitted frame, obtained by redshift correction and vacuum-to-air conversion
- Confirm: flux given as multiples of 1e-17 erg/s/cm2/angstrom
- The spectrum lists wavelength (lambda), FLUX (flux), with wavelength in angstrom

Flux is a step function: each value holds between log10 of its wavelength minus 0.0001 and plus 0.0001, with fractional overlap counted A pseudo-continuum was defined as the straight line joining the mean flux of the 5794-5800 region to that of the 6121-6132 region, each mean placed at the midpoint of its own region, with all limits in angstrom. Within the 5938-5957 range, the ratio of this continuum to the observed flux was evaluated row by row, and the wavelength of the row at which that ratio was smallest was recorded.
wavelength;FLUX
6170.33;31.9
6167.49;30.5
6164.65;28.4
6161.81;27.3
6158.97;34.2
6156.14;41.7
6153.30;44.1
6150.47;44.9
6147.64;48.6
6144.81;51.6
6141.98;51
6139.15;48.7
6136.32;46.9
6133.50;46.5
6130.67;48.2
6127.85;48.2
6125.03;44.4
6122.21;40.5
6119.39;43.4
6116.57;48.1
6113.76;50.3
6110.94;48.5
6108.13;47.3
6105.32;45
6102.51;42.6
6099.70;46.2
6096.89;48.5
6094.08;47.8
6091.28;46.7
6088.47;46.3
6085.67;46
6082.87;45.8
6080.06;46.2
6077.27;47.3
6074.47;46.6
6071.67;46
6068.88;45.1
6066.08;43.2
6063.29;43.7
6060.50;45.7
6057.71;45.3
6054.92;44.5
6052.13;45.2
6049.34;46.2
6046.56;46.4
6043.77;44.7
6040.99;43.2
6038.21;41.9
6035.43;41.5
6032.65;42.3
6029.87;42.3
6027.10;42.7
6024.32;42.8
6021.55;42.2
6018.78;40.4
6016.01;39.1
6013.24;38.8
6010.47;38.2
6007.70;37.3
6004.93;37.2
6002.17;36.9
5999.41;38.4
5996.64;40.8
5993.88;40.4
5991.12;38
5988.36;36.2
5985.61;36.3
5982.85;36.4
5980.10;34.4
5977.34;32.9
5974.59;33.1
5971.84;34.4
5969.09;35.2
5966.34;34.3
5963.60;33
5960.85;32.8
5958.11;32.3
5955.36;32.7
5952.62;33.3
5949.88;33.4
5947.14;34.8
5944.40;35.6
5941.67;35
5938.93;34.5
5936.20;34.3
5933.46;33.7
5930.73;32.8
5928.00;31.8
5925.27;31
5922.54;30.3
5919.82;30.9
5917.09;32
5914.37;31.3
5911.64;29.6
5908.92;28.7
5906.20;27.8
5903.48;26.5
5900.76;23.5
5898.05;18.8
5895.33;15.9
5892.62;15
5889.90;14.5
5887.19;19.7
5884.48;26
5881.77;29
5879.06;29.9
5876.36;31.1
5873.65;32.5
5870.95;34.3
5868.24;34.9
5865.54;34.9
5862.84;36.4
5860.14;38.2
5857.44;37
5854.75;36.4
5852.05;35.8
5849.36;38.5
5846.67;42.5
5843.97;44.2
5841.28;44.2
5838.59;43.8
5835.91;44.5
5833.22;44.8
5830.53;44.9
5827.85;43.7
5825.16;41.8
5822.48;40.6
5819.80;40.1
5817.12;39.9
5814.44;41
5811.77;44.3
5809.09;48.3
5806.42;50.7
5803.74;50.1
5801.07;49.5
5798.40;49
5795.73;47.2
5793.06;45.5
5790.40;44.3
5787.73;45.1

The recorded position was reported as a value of 5944.40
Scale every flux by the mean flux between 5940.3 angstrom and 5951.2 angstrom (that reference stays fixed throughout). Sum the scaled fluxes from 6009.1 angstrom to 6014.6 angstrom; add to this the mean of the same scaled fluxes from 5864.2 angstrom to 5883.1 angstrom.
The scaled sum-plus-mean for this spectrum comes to 3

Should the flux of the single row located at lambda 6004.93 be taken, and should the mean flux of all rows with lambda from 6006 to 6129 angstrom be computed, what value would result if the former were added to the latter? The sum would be 82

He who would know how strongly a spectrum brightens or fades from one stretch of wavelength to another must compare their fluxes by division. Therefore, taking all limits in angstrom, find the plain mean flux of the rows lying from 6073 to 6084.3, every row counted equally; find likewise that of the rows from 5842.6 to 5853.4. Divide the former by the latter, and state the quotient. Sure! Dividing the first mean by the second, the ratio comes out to 1.15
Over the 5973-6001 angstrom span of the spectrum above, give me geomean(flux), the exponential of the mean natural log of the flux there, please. 36.6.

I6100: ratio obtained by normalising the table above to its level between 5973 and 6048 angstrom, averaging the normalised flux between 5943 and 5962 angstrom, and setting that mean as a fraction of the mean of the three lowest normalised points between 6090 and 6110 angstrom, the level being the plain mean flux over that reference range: 0.75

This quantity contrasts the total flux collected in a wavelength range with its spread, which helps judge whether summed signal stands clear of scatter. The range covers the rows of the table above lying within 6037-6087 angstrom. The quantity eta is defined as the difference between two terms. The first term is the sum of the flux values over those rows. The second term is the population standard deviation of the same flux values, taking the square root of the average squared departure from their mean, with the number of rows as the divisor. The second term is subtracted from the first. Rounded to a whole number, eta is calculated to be 812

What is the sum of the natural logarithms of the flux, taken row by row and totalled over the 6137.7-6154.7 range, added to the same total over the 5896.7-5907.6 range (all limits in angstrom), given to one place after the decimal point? 35.9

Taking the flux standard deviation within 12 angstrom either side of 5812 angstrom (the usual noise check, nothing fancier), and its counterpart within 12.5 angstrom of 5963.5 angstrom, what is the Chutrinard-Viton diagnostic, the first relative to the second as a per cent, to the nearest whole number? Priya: 489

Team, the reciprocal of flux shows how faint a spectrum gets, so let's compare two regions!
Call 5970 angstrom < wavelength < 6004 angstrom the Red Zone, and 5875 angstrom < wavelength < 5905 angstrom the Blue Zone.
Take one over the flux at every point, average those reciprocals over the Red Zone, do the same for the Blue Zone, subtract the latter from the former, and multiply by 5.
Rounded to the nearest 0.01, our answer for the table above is -0.10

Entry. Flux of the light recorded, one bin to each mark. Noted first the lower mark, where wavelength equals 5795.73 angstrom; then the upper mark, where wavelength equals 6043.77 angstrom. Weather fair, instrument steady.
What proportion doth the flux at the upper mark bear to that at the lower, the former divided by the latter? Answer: 0.95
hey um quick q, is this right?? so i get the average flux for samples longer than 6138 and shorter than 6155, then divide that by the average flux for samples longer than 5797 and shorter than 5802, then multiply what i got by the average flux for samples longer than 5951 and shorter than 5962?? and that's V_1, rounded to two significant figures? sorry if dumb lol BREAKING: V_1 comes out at 32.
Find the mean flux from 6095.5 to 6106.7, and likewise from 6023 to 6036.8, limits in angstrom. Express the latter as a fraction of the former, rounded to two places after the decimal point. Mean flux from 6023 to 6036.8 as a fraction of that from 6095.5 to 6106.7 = 0.93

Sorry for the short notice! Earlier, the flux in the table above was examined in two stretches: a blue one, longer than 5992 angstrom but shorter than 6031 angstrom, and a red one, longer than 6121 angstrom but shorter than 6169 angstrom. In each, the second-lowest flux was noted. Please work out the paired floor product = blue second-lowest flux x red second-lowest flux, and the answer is 1056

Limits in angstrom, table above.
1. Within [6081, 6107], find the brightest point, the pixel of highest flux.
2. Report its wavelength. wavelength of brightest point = 6096.89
